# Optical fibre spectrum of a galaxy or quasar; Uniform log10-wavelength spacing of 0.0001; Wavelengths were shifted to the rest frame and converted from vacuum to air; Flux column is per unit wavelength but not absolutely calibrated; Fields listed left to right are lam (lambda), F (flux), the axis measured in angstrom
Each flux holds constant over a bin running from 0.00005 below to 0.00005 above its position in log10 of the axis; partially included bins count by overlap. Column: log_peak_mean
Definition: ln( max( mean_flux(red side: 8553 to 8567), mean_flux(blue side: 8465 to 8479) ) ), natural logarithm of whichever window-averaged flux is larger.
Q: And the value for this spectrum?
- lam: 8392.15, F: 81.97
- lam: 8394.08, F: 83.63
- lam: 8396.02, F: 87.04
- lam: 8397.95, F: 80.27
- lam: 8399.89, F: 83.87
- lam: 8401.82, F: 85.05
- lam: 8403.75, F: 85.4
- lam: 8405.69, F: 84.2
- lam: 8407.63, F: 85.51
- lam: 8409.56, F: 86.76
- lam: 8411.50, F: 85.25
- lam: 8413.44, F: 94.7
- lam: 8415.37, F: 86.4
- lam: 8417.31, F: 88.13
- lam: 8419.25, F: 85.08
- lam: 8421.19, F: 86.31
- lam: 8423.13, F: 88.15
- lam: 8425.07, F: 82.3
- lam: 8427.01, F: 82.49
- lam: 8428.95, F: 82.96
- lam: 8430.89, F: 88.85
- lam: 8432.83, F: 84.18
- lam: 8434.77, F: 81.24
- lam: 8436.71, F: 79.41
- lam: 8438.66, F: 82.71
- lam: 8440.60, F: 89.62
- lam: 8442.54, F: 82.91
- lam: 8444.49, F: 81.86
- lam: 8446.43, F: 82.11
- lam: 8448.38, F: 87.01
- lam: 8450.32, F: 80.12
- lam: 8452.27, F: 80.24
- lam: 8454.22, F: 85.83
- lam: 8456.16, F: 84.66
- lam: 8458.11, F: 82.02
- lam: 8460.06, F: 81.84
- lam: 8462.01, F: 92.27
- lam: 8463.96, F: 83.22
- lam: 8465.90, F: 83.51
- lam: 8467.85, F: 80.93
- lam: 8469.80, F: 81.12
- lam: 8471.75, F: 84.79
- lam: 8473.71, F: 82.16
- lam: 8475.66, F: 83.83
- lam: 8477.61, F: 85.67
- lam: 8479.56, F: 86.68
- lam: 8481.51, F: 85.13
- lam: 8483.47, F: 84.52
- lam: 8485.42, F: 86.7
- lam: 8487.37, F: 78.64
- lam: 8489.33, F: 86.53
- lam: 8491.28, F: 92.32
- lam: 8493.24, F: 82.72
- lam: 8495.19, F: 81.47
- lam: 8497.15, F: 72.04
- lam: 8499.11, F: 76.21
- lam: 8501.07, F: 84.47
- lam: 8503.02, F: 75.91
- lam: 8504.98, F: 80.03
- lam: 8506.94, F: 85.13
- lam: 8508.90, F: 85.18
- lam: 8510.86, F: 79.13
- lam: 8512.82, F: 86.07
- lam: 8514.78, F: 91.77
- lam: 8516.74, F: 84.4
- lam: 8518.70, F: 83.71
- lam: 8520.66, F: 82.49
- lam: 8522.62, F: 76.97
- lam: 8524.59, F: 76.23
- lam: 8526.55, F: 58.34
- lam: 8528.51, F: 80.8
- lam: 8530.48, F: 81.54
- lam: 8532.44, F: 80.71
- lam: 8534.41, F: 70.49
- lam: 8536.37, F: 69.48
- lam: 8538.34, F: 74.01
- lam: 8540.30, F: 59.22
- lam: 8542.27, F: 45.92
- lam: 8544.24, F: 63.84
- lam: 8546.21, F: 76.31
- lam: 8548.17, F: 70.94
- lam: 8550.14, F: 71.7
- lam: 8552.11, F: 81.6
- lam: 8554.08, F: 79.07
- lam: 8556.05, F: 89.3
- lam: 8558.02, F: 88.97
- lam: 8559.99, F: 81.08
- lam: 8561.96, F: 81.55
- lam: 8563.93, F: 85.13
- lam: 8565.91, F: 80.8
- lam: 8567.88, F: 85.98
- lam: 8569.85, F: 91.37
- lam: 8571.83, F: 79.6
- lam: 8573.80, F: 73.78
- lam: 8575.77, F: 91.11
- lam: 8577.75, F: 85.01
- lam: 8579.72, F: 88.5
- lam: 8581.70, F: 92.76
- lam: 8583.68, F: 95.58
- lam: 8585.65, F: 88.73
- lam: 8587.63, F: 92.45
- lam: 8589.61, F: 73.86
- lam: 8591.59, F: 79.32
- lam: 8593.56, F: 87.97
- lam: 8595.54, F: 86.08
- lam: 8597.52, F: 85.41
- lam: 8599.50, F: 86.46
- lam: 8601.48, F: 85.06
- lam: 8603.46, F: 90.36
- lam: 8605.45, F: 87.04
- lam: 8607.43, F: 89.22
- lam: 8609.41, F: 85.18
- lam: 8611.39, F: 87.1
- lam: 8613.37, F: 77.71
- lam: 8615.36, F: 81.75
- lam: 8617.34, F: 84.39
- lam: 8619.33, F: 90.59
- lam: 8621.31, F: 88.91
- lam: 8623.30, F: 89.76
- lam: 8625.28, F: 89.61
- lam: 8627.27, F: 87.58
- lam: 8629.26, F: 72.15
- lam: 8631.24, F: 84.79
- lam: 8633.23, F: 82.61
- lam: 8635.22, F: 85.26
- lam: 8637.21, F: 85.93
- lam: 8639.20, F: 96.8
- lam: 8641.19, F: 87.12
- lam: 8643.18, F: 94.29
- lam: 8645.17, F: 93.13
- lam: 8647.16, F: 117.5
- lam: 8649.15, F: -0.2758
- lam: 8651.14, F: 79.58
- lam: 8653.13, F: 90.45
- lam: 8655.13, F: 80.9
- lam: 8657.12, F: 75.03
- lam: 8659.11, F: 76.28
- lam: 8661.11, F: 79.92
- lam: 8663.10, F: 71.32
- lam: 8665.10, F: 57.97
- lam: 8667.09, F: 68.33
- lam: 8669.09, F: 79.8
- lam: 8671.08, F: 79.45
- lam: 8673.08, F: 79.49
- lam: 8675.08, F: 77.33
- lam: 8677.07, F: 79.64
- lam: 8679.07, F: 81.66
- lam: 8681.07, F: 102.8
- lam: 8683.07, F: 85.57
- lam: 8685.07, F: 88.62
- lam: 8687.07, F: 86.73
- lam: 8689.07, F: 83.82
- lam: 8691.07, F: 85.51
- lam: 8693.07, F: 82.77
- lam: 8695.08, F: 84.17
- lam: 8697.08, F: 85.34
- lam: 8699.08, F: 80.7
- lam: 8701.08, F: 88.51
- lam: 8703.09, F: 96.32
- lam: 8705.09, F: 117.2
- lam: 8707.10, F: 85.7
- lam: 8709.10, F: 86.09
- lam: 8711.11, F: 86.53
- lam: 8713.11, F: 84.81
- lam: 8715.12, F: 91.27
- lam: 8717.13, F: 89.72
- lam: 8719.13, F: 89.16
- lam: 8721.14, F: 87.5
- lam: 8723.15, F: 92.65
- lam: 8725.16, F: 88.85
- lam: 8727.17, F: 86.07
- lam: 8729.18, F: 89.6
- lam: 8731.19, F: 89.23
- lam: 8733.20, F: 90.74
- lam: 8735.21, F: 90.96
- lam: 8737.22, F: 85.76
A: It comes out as 4.427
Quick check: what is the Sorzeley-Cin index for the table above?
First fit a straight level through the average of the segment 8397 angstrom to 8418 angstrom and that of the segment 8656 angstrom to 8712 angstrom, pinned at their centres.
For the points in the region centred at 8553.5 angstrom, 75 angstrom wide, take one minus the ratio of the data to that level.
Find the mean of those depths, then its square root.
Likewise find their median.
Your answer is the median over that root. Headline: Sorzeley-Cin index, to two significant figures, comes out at 0.17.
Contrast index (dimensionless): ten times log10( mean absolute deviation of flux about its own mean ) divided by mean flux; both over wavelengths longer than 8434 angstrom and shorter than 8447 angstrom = 0.035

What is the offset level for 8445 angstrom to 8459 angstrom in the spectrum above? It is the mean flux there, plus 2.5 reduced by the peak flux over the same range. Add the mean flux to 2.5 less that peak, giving -1.4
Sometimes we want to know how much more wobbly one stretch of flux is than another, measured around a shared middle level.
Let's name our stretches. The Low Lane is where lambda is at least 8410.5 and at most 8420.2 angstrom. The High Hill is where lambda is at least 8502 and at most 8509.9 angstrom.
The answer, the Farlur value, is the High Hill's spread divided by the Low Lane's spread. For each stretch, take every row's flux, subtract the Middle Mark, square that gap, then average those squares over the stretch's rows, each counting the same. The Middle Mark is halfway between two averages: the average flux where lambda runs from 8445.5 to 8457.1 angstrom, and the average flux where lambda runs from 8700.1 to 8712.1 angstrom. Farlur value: 4.7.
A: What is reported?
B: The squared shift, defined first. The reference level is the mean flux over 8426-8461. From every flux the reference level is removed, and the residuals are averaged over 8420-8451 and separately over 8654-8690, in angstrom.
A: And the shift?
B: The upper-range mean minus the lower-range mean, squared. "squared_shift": 18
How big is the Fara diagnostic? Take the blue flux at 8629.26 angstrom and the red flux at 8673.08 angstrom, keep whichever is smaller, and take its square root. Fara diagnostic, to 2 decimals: 8.49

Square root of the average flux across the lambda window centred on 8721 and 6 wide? 9.47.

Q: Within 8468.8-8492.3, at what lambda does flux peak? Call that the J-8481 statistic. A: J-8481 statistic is 8491.28 angstrom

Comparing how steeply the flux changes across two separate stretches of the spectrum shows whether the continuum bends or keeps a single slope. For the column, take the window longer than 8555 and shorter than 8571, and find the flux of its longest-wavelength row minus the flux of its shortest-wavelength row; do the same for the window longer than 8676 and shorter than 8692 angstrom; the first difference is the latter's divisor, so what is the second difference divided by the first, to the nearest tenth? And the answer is 2.8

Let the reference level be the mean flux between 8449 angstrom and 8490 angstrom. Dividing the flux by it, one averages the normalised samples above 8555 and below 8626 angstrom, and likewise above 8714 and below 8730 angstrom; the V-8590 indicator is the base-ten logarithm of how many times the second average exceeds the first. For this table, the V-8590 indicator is 0.016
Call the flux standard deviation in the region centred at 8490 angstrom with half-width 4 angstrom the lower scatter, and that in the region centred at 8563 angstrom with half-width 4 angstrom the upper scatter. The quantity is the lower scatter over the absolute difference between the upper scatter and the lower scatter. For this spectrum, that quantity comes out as 1.53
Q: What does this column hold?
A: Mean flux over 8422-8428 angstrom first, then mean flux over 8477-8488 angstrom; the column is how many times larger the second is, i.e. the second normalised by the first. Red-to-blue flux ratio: 1.00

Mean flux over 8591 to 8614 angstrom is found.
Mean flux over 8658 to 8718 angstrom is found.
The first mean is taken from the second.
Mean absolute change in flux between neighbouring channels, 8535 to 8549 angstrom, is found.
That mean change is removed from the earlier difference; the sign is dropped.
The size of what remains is 13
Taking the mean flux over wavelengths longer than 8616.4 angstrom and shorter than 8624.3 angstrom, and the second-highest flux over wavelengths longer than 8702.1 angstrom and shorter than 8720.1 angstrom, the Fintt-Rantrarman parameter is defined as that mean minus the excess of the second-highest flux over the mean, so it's 81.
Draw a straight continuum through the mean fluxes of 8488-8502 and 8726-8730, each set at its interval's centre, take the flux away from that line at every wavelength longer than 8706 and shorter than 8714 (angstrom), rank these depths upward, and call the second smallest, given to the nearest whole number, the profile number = 1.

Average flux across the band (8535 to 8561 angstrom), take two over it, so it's 0.0273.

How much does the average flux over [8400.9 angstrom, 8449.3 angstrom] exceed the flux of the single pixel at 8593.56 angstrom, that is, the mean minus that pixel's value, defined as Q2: -2.8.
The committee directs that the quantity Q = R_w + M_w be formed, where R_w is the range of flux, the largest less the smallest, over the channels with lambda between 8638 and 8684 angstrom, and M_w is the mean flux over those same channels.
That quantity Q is 198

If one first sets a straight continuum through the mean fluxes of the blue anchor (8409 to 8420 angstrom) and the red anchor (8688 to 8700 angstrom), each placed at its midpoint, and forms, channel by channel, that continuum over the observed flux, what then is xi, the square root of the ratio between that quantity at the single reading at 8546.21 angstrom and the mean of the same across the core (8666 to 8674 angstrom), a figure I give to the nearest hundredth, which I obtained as 1.01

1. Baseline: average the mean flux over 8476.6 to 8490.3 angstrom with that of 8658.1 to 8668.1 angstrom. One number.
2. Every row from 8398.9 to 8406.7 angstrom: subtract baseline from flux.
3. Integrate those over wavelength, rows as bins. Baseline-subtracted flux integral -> 53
